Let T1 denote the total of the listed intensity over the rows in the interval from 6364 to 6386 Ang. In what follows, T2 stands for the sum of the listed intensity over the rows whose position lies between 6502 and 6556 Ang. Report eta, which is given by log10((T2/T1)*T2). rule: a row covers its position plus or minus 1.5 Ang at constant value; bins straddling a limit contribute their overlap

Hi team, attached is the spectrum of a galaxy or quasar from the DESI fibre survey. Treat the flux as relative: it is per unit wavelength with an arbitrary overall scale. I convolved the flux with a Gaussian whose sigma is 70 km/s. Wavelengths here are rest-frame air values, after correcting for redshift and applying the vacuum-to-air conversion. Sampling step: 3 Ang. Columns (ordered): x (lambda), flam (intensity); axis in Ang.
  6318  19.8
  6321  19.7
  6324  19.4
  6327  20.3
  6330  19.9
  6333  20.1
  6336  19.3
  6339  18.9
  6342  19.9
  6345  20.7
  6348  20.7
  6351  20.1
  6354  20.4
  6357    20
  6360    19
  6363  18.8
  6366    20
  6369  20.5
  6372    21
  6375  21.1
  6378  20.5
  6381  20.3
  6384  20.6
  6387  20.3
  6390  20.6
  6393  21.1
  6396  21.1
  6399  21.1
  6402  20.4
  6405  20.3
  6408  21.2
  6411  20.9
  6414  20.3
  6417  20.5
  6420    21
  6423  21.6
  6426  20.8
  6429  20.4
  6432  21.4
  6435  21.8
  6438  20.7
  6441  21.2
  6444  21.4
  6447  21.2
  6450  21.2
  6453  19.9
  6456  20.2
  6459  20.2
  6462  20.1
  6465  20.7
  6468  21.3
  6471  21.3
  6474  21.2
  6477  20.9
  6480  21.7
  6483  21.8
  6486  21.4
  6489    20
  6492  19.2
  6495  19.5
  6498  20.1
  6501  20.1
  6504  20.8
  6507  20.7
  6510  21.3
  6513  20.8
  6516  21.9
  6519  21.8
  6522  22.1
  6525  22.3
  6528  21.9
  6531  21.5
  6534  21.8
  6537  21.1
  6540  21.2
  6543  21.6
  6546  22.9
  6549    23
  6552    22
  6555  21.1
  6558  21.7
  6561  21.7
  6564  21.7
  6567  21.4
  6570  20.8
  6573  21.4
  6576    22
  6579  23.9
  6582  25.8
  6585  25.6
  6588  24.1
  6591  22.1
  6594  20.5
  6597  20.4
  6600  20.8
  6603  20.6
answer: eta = 3.02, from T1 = 144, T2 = 390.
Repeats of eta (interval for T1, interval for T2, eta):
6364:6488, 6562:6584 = 1.46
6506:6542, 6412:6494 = 3.09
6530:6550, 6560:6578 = 2.04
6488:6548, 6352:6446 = 2.99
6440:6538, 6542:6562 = 1.53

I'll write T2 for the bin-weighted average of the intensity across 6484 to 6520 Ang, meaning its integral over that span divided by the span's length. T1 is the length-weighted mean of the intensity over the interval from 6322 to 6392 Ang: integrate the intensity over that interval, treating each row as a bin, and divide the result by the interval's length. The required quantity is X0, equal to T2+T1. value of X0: 40.7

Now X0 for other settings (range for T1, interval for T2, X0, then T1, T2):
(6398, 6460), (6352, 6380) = 41.0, 20.8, 20.1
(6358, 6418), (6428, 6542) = 41.5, 20.5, 21.0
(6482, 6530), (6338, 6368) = 40.9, 21.0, 19.9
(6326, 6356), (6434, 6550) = 41.1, 20.0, 21.1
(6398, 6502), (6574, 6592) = 44.7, 20.8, 23.9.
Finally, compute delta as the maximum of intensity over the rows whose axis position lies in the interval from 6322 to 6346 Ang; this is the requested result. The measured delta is 20.7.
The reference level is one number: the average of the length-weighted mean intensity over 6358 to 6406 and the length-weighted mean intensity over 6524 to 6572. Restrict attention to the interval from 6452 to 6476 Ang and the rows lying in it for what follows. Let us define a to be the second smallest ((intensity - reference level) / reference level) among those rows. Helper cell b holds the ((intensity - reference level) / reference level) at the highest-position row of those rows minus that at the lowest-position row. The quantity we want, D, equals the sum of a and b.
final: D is 0.02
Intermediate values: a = -0.05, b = 0.062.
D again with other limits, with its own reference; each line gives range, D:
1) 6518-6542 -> -0.02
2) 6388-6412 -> -0.02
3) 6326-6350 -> -0.06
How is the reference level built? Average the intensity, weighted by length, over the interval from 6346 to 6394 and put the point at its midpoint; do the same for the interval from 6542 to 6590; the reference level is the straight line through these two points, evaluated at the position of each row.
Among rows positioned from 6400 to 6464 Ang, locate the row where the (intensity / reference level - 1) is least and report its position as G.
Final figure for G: 6453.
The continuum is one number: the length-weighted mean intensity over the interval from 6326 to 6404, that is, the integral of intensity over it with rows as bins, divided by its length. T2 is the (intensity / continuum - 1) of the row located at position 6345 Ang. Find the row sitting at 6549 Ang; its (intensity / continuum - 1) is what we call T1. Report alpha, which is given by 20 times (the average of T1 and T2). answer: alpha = 1.6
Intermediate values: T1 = 0.14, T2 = 0.02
